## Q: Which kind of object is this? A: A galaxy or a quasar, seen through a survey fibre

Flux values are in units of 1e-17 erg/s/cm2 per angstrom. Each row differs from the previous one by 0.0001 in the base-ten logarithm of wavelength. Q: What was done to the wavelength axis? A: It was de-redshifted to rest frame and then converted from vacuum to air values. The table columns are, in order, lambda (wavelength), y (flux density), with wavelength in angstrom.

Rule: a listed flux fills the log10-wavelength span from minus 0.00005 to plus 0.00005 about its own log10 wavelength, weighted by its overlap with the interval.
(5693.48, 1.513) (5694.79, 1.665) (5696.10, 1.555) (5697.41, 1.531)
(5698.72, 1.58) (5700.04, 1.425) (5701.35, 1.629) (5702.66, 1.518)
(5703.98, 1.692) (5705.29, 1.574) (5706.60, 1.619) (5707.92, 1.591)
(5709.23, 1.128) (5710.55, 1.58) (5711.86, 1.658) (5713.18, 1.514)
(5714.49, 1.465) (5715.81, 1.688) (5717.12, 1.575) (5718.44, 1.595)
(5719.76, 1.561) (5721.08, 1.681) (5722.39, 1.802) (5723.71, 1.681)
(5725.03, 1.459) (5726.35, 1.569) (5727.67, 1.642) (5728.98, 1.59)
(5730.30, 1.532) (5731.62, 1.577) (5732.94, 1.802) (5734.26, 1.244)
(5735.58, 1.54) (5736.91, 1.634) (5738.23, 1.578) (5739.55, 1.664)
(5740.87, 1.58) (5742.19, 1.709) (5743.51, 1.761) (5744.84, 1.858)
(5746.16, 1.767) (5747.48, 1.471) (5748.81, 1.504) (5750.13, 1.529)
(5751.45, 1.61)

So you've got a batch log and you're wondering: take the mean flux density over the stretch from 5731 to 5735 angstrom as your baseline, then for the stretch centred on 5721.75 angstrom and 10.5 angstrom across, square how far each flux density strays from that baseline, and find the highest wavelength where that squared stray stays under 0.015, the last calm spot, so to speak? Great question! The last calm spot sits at 5726.35 angstrom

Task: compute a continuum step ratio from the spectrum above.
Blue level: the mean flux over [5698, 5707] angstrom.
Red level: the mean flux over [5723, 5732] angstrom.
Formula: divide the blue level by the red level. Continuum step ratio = 1.00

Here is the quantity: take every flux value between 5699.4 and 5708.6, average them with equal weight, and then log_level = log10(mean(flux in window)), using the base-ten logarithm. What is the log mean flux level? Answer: 0.198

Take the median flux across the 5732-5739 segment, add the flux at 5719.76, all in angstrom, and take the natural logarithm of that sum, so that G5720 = 1.14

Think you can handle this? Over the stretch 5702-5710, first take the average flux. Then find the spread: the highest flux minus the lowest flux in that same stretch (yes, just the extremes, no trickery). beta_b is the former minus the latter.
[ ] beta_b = 0.96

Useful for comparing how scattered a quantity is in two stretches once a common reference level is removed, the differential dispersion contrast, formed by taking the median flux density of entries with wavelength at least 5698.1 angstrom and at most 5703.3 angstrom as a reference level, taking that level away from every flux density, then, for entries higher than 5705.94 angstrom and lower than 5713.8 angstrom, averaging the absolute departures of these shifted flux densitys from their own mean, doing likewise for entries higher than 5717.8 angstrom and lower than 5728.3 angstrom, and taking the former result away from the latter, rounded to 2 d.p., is -0.05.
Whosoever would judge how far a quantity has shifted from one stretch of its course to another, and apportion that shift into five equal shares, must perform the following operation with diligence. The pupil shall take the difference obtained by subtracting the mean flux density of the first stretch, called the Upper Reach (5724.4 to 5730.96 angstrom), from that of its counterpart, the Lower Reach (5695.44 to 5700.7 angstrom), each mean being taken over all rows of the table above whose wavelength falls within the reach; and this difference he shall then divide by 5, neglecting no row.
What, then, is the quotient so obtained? -0.007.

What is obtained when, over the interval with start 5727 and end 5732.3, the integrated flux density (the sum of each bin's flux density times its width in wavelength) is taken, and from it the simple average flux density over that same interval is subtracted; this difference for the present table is 6.8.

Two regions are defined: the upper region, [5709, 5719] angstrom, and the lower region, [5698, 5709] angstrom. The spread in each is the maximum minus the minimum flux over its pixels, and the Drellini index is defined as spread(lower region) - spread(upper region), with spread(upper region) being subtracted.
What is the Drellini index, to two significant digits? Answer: -0.29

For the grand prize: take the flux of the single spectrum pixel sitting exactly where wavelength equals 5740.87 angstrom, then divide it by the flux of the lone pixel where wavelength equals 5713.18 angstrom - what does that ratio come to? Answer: 1.04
